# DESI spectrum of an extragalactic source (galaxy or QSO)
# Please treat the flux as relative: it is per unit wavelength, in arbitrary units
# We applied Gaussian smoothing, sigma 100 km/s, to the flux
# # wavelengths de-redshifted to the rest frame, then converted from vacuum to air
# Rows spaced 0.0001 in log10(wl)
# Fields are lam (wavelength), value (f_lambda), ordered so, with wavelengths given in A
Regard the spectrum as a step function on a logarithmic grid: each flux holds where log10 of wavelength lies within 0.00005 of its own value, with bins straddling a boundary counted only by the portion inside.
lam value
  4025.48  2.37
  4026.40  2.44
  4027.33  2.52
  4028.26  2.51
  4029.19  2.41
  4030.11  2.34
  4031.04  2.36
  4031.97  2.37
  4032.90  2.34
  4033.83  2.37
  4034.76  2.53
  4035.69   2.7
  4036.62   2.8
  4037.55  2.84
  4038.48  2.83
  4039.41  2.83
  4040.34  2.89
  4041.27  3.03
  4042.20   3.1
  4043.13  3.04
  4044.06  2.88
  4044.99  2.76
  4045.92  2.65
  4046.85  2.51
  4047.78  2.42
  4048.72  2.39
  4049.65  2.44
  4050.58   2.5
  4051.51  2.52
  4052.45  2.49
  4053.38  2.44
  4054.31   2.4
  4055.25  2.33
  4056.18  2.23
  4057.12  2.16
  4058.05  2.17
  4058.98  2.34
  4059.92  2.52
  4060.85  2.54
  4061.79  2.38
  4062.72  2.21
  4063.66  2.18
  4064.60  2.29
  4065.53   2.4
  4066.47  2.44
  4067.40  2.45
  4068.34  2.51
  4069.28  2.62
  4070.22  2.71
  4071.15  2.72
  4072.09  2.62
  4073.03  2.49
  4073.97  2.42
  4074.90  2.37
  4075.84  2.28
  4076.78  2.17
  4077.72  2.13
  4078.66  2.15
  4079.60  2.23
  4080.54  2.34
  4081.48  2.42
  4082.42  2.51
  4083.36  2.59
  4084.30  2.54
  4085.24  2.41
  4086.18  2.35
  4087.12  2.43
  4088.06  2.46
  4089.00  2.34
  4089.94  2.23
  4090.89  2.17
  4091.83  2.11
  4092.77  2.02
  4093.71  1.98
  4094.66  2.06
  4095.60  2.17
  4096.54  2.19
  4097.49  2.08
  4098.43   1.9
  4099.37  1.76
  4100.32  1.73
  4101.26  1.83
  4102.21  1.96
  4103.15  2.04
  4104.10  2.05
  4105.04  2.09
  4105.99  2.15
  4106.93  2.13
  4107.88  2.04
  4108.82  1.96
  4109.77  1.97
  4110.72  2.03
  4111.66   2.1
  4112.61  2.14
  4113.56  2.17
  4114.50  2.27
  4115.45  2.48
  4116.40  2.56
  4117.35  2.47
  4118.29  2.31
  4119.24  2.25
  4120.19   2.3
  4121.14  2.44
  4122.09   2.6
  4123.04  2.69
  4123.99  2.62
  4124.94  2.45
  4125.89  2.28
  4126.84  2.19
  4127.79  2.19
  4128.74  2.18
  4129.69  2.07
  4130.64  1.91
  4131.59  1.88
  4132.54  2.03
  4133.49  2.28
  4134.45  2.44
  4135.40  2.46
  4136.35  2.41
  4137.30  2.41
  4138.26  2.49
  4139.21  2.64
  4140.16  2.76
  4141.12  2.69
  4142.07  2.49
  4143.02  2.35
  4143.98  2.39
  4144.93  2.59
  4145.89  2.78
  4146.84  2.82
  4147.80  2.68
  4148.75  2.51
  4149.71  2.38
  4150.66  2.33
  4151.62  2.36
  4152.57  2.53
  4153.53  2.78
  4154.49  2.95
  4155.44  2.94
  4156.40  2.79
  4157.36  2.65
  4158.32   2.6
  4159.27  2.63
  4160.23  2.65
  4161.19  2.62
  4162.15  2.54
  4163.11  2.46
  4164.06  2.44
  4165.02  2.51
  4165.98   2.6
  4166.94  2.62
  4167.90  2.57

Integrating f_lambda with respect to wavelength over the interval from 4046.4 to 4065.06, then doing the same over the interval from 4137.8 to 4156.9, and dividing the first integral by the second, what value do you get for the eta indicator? 0.89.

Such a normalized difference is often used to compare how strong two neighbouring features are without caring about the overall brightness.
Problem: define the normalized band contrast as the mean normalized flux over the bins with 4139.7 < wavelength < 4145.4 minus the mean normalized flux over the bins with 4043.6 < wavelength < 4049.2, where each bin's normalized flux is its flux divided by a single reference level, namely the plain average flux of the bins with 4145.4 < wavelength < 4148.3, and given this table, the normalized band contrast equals -0.021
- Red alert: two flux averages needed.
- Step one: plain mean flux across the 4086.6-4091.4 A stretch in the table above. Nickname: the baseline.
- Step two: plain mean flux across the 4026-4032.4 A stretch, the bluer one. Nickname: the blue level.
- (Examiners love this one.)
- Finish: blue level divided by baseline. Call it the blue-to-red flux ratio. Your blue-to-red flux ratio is 1.04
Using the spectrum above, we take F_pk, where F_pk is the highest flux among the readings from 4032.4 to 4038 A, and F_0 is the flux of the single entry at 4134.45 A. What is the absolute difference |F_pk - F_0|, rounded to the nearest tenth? 0.4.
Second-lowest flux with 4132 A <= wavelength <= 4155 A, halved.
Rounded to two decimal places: 1.14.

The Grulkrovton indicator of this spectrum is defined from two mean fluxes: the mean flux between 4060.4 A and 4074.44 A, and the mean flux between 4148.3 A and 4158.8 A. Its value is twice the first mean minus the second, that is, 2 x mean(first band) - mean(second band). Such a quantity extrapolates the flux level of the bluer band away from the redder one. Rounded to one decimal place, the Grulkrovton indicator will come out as 2.3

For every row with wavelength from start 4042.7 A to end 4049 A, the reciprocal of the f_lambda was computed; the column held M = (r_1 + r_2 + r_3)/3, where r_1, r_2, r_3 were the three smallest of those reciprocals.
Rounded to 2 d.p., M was 0.35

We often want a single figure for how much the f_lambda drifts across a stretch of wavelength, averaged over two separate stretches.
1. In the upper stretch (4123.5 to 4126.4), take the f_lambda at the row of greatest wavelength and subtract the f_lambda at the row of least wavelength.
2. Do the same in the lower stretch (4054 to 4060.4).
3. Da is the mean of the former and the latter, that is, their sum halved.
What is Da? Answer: -0.11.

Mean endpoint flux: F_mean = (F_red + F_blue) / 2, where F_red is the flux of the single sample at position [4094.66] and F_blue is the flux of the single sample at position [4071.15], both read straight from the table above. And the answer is 2.39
